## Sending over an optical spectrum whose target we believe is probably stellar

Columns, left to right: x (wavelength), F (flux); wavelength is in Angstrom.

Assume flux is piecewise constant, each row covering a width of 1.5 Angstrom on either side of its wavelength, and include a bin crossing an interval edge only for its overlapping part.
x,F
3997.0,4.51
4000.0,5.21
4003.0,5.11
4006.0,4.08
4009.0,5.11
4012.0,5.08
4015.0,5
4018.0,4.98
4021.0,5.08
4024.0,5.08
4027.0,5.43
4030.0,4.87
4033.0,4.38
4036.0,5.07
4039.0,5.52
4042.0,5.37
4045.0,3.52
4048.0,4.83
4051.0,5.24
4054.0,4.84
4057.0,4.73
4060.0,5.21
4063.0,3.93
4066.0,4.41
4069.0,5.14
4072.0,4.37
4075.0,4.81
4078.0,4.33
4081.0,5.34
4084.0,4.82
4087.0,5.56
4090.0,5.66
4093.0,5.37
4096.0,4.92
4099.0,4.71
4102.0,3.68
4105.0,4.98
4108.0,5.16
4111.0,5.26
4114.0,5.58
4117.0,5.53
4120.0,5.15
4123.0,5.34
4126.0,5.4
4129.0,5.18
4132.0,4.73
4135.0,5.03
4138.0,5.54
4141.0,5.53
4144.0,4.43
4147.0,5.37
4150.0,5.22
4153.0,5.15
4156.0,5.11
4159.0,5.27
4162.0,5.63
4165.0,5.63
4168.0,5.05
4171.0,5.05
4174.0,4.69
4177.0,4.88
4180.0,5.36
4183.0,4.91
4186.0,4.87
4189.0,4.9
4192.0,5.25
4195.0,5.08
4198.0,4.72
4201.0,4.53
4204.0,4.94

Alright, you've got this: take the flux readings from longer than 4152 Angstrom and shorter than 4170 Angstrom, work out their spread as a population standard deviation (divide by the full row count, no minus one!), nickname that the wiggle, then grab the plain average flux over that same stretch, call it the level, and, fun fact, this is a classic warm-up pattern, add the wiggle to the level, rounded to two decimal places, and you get 5.54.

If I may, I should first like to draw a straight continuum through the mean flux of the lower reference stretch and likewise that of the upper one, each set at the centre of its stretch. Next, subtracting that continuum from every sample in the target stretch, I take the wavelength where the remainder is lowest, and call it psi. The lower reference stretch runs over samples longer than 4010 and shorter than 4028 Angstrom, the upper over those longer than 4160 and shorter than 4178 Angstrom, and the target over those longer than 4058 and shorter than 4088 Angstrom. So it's 4063.0 Angstrom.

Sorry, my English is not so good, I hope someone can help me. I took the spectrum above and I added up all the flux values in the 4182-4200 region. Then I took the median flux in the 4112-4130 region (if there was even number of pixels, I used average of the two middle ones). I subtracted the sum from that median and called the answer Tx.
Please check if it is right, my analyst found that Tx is -24.4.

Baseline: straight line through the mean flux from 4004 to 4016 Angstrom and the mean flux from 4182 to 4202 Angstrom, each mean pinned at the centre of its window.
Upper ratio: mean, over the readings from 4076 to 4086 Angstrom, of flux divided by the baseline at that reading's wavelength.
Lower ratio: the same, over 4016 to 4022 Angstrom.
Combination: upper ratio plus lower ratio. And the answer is 2.04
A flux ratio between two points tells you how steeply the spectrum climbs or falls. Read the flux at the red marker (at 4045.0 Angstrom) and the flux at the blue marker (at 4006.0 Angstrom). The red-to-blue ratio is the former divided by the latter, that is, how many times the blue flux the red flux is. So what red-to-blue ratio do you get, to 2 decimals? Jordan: 0.86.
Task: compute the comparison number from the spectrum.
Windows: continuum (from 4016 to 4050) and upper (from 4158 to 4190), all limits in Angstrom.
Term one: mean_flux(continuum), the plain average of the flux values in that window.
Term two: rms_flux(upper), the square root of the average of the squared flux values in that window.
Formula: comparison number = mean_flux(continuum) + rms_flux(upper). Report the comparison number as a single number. 10.0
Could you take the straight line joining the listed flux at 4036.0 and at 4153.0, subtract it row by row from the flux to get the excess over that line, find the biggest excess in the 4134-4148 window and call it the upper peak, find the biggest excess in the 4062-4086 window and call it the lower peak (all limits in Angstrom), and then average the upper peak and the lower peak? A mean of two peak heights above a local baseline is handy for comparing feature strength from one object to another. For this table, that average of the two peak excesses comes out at 0.32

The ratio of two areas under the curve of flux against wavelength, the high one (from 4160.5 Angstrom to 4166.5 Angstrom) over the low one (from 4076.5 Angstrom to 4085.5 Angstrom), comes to 0.8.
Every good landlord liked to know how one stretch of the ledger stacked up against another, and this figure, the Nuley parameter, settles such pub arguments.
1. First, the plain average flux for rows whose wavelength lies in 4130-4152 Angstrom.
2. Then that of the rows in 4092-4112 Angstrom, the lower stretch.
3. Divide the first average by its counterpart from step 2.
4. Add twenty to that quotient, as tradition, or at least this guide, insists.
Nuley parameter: 21.1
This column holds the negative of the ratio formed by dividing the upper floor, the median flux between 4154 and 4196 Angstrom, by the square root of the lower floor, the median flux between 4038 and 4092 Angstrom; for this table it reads -2.30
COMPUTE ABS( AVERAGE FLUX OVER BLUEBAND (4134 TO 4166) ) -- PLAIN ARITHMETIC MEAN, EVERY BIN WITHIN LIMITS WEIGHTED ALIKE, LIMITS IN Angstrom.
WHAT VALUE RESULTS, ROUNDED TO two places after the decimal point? 5.26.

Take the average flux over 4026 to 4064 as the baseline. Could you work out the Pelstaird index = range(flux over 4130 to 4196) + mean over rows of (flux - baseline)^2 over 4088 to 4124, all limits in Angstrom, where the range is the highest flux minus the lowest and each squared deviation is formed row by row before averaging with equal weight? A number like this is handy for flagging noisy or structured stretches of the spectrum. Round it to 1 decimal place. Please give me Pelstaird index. 1.5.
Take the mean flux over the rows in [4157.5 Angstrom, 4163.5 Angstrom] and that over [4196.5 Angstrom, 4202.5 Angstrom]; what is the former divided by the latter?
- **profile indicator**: 1.18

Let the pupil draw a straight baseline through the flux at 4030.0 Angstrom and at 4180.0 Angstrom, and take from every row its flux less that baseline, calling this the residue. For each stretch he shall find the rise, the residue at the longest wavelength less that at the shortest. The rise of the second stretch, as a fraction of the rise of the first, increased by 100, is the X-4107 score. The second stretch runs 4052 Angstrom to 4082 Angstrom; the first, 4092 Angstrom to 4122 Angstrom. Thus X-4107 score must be 98.7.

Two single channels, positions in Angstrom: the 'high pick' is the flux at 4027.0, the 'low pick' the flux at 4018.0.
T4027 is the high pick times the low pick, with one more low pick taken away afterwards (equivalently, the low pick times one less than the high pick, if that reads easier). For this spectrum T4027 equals 22.1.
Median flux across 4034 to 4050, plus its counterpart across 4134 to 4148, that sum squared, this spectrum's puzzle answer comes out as 109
